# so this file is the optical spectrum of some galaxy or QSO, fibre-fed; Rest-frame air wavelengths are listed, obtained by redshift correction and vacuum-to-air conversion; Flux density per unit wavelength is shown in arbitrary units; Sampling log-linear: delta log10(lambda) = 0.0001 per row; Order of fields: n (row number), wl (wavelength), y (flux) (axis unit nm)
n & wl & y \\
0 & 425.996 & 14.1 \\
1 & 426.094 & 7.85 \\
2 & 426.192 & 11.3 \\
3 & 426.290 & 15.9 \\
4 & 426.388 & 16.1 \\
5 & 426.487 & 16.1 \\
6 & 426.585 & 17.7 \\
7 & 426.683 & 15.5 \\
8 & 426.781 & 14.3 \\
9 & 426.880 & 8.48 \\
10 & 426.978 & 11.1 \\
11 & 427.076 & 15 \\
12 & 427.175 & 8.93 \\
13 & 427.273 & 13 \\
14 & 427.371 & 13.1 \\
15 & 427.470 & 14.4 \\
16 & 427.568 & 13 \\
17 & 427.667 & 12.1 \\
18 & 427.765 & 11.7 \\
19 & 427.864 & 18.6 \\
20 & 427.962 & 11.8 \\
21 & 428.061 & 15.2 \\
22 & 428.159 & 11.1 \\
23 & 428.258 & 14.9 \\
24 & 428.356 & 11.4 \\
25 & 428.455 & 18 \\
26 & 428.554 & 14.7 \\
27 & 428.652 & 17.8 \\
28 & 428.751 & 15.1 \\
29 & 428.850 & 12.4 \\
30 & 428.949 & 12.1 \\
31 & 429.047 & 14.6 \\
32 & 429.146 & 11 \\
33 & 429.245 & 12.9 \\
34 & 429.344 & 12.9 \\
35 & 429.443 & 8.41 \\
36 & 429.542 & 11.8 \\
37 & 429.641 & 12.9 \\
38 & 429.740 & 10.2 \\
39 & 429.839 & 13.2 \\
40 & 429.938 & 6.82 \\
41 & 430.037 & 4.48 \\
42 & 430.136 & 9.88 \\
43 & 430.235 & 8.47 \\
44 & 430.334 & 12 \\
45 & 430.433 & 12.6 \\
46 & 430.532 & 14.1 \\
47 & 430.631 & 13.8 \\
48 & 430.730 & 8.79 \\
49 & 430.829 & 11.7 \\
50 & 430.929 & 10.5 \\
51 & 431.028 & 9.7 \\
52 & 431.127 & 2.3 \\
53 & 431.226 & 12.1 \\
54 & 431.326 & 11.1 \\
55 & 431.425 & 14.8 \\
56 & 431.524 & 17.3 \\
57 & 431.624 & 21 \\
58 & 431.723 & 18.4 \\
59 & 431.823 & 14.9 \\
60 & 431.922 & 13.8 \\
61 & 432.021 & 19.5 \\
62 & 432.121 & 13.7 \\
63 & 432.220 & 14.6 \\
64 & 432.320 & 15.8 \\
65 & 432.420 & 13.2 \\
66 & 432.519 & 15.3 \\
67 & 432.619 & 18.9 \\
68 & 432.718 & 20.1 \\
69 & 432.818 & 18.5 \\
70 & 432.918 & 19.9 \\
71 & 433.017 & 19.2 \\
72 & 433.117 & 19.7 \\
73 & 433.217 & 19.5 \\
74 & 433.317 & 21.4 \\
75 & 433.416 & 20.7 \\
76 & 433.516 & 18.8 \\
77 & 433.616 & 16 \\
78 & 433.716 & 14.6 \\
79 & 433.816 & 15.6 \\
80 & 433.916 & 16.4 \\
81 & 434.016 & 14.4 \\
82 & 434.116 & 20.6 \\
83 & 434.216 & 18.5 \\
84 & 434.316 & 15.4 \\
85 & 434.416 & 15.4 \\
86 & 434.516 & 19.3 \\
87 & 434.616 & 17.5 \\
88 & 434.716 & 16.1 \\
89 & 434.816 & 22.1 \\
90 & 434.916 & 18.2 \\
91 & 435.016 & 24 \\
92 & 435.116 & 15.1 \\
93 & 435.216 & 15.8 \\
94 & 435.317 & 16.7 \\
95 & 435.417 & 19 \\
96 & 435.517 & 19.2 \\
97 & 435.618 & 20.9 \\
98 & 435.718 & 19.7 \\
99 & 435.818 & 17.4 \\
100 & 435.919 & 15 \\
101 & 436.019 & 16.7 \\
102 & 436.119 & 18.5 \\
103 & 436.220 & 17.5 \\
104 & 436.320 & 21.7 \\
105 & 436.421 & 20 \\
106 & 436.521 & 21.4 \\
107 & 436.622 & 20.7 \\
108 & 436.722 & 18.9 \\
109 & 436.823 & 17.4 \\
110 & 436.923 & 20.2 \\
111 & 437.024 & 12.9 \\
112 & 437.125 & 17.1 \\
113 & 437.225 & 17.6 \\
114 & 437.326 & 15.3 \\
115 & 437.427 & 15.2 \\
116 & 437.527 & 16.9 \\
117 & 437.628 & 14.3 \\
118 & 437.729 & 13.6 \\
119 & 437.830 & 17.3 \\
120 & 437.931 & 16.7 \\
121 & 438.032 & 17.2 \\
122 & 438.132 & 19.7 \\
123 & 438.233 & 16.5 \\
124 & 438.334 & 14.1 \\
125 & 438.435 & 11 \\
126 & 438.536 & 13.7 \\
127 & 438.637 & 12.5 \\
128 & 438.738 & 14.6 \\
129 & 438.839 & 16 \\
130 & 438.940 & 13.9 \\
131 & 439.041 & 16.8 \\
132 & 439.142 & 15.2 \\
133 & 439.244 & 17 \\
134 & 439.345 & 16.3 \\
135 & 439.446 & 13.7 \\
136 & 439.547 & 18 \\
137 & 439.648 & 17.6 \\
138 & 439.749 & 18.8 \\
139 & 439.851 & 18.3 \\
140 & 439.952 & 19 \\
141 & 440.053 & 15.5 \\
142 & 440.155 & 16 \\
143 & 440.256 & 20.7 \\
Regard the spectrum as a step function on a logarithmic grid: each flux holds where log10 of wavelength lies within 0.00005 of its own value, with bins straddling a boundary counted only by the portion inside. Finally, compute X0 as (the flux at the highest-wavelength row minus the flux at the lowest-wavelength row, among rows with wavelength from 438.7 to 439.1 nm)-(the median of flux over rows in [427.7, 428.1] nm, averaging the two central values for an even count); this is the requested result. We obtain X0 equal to -11.3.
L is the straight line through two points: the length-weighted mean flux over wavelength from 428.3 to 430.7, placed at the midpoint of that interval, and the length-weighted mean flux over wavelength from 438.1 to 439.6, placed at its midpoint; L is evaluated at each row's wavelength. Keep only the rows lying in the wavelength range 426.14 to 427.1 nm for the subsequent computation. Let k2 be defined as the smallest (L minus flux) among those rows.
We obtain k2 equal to -6.5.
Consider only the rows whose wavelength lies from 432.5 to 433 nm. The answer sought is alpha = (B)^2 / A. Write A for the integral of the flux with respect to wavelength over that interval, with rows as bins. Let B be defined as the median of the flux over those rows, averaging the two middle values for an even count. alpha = 38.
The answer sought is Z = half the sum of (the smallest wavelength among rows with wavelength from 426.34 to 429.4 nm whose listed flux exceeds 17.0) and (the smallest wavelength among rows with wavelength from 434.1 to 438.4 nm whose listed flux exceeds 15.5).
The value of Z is 430.35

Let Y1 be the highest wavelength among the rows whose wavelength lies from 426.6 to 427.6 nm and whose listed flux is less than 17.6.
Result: 427.568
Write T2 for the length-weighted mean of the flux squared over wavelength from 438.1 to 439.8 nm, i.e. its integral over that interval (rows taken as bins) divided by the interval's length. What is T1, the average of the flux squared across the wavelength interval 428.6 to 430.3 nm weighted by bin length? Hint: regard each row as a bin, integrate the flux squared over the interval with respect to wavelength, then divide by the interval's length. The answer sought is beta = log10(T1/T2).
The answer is -0.2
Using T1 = 141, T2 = 247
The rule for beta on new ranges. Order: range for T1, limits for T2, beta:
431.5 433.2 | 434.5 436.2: 0.0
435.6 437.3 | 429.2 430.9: 0.4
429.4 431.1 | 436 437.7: -0.4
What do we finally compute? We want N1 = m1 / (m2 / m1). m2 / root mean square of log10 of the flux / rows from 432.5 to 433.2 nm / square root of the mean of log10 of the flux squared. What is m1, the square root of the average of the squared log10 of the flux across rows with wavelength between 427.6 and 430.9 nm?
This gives 0.9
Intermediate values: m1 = 1.08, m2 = 1.27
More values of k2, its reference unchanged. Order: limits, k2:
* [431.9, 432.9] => -6.9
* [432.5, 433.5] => -8.0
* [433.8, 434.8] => -6.9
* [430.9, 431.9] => -8.2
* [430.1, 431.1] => -1.6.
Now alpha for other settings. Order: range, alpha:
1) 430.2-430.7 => 26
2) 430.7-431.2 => 21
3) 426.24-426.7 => 35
